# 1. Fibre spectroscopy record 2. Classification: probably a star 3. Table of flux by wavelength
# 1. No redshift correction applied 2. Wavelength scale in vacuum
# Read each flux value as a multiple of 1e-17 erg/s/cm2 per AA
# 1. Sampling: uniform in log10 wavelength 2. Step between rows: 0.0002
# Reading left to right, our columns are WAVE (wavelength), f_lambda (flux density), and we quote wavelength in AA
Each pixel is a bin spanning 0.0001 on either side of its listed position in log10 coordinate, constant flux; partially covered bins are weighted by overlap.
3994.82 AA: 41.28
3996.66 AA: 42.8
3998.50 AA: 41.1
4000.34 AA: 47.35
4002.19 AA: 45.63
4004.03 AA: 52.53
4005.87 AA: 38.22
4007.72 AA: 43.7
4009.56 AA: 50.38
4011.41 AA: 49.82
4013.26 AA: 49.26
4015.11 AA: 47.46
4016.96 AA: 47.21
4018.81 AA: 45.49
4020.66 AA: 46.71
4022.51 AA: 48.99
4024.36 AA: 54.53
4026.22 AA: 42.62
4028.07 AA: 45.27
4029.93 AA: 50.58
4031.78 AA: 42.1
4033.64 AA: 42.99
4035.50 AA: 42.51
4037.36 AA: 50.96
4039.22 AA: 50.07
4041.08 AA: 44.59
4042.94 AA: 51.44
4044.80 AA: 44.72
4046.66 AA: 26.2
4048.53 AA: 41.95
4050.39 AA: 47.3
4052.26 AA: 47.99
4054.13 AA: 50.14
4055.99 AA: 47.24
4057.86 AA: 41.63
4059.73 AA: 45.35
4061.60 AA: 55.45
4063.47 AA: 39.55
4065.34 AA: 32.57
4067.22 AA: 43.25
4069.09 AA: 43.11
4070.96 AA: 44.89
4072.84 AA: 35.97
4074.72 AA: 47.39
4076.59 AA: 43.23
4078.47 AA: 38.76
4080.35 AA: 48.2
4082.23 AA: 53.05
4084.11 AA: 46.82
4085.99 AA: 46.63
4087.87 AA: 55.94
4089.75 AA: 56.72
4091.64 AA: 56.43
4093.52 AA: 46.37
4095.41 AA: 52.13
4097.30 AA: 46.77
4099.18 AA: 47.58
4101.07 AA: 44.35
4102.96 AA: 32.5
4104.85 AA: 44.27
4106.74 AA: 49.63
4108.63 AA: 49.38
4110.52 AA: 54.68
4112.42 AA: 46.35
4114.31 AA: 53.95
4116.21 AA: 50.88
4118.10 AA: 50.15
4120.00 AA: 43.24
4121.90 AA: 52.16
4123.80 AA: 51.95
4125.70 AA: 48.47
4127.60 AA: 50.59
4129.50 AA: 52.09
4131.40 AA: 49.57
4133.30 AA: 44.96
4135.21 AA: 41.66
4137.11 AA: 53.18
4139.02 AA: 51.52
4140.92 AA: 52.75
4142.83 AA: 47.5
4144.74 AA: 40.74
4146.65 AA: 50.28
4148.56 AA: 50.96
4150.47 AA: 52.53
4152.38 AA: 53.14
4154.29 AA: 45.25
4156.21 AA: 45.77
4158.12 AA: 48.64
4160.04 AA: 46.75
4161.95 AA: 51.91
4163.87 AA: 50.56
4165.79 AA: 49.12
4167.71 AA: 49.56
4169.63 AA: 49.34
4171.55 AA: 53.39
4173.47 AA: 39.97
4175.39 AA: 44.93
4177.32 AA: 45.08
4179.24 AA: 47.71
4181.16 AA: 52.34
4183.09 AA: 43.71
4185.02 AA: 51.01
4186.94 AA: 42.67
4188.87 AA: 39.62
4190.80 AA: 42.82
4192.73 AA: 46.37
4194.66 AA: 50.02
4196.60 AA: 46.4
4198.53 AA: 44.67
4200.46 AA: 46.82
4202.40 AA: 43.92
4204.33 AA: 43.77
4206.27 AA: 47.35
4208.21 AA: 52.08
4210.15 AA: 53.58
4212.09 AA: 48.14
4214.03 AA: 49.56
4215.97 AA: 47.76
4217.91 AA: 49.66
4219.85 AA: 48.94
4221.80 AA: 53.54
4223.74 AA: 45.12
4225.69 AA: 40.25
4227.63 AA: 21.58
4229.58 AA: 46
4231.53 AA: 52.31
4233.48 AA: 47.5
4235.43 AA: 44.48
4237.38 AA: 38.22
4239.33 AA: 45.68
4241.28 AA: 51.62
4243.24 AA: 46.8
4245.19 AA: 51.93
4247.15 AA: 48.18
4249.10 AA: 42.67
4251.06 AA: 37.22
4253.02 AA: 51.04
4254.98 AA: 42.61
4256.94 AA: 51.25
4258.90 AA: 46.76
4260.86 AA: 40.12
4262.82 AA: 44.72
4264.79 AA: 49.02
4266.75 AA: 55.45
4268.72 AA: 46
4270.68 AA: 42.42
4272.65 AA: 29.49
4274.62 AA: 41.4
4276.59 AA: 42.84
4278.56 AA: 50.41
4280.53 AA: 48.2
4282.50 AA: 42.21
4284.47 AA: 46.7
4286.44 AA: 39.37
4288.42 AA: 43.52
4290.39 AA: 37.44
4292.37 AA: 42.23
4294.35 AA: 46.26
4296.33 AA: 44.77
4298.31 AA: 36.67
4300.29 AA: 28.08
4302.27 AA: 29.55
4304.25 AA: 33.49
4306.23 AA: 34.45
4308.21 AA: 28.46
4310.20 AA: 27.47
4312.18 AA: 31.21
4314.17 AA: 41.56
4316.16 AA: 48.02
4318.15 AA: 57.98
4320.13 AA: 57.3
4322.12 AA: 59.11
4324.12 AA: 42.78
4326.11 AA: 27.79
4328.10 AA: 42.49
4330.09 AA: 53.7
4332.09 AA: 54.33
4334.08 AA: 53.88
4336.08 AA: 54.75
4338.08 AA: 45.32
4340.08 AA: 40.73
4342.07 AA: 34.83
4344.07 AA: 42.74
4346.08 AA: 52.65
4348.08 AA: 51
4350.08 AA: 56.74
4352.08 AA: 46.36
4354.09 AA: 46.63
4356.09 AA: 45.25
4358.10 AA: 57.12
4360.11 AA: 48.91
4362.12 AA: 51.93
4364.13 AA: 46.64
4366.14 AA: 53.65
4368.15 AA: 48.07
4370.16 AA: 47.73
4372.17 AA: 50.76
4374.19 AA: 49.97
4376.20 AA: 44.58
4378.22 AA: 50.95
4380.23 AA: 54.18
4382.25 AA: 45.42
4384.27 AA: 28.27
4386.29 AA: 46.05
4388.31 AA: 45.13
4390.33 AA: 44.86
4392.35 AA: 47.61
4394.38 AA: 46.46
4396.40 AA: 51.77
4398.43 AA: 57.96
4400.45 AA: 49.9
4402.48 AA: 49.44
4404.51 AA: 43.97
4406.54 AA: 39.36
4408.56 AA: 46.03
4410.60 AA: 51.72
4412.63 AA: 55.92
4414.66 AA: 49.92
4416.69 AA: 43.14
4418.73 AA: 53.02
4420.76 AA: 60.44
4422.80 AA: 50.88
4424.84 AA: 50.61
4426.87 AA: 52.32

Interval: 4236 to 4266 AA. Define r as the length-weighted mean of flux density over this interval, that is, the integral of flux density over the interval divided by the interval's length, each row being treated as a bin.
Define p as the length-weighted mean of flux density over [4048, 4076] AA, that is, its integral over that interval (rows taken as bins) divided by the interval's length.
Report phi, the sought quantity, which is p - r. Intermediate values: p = 44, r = 45.9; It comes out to -1.6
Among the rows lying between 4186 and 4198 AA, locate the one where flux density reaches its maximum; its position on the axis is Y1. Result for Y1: 4194.66 AA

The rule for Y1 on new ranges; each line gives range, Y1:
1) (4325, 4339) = 4336.08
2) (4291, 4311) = 4294.35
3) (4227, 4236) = 4231.53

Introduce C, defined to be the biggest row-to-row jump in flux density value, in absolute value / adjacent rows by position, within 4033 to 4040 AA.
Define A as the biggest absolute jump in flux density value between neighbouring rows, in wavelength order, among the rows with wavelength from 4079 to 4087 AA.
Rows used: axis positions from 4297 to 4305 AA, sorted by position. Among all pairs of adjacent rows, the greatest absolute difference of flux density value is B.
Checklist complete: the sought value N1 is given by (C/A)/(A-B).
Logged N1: -0.6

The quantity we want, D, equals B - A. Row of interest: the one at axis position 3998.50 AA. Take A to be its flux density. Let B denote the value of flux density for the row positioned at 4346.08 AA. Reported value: 12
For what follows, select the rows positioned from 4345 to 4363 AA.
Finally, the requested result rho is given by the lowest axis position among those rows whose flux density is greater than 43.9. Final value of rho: 4346.08 AA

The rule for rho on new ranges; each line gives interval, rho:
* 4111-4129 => 4112.42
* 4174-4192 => 4175.39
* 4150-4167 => 4150.47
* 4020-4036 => 4020.66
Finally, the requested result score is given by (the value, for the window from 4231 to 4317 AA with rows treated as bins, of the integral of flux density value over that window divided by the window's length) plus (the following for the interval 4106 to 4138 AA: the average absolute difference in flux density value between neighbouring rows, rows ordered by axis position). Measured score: 46.8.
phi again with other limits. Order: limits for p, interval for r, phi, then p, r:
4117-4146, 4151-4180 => 0.6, 49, 48.1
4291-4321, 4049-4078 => -5.1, 39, 44.2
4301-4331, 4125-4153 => -8.4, 41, 49.3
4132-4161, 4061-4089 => 3.4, 48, 45.0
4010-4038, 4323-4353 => 0.4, 47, 46.7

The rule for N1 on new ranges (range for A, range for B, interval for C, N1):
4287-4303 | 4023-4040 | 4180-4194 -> -0.3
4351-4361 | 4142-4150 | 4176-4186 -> 0.3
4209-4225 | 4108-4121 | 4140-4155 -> 12.6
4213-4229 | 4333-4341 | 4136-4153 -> 0.1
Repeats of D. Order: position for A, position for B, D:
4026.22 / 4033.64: 0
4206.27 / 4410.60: 4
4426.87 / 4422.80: -1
